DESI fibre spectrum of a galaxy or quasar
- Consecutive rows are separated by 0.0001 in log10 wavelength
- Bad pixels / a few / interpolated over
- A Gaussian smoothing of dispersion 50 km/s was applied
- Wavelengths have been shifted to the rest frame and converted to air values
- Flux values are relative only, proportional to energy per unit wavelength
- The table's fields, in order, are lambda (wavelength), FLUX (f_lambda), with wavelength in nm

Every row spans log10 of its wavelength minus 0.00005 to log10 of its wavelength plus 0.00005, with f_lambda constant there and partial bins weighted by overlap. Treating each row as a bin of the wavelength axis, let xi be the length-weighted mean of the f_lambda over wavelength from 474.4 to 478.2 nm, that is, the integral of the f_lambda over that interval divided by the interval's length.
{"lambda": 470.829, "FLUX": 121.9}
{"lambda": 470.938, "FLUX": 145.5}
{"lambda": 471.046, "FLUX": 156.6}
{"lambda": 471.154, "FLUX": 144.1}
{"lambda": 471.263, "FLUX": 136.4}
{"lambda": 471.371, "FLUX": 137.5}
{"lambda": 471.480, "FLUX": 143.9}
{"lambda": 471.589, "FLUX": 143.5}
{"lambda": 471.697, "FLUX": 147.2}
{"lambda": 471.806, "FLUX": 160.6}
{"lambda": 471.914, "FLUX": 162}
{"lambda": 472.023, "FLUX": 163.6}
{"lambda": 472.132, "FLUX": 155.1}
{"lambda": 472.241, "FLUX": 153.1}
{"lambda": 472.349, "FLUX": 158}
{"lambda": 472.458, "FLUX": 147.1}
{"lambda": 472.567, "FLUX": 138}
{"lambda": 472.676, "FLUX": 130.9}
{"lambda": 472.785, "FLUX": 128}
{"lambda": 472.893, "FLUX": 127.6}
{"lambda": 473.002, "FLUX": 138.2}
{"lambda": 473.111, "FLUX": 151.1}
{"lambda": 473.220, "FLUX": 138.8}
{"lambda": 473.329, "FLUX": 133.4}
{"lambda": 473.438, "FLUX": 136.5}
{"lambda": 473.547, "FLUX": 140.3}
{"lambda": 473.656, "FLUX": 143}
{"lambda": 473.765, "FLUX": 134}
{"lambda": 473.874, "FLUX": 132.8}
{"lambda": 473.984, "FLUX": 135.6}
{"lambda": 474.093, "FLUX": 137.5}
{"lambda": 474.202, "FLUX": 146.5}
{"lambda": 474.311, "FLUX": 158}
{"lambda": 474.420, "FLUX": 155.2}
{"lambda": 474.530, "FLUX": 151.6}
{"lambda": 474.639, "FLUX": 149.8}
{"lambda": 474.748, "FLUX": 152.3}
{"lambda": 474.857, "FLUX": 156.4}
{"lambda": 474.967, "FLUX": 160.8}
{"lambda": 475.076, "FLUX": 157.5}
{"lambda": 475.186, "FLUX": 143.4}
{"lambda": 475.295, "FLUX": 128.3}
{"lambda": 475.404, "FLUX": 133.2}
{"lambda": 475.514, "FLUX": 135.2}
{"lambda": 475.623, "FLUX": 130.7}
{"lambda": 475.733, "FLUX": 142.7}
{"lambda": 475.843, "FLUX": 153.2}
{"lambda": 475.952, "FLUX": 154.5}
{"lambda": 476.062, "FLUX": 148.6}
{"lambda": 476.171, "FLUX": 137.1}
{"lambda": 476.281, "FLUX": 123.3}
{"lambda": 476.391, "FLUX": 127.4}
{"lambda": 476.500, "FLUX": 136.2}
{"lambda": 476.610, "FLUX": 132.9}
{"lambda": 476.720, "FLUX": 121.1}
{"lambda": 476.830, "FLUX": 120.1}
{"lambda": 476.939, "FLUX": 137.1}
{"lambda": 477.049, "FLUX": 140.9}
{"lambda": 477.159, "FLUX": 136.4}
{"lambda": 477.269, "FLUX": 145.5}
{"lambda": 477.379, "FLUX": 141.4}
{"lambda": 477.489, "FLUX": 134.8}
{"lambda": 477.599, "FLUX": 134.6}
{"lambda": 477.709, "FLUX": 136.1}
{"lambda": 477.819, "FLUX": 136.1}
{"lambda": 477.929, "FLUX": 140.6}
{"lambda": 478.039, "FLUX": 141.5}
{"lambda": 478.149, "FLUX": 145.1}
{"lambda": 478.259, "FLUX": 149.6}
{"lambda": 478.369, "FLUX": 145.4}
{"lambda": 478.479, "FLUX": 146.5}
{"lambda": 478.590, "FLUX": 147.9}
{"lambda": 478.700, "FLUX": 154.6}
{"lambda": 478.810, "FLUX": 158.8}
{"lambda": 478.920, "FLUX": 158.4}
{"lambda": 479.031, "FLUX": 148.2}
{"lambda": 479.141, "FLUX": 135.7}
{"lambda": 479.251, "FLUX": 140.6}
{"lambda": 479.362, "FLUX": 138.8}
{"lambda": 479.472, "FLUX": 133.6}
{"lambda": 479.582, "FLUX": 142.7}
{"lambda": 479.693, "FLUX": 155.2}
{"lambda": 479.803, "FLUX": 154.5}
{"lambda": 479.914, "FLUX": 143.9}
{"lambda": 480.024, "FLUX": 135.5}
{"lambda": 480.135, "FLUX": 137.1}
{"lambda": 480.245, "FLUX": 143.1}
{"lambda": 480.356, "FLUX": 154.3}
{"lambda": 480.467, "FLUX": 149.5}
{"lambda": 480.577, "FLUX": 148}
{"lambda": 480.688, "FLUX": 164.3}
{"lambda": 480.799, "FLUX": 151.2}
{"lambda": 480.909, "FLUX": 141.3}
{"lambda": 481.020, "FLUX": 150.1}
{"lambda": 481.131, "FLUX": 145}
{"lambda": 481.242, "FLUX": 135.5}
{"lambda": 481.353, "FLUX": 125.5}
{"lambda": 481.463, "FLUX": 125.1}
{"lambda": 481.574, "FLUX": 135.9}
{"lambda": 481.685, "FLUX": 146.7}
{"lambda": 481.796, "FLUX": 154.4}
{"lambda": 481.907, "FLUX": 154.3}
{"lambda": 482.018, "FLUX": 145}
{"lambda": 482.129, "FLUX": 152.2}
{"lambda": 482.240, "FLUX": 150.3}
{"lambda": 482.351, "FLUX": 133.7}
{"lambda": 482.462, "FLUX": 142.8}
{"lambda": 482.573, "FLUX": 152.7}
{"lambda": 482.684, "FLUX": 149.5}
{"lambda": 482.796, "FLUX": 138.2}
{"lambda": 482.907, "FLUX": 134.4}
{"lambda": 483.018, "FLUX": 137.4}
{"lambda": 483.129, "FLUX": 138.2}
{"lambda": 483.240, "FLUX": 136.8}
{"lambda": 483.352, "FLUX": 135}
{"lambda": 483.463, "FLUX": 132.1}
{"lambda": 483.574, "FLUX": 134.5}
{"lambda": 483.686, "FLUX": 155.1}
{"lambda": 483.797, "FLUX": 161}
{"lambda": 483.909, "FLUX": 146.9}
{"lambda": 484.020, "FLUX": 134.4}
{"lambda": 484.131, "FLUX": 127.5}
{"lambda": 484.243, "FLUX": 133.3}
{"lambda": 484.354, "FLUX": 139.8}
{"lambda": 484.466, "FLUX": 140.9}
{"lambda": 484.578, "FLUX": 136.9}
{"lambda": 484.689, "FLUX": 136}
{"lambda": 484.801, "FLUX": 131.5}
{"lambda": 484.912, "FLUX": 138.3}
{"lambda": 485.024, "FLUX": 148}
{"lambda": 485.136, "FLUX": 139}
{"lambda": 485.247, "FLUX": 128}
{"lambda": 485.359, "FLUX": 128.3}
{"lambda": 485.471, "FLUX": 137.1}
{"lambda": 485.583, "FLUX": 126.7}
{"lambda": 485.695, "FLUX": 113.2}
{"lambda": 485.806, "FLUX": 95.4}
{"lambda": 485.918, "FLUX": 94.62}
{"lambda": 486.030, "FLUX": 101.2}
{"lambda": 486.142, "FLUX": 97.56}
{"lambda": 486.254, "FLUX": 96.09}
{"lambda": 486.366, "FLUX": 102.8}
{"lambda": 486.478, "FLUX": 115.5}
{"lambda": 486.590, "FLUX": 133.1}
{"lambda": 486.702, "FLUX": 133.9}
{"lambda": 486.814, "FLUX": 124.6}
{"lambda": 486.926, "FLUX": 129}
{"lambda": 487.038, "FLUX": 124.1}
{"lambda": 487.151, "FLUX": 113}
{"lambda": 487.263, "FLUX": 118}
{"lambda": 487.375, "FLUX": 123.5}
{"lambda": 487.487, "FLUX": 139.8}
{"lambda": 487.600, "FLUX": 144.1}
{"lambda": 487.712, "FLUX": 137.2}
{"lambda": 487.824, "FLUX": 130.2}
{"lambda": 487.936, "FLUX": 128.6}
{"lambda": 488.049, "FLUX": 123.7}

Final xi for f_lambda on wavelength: 140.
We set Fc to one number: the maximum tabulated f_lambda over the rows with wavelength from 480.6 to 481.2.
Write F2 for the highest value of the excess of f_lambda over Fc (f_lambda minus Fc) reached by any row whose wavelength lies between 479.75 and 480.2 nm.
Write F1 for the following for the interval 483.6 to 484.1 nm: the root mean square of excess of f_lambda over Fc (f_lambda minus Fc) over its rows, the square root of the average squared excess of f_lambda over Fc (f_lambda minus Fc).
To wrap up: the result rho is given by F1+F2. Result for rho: 8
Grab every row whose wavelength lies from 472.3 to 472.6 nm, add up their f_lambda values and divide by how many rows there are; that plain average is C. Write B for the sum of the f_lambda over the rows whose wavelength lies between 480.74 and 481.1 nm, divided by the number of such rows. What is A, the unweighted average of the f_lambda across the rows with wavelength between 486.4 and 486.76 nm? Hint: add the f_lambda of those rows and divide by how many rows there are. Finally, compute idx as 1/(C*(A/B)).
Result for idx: 0.0078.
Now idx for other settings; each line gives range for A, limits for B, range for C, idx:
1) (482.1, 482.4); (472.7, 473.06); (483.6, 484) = 0.0058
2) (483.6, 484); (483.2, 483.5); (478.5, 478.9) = 0.0057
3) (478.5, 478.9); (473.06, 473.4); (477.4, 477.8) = 0.0068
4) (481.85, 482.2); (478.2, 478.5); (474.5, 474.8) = 0.0065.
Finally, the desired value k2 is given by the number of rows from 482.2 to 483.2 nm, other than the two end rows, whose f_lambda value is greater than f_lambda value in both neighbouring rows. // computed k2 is 1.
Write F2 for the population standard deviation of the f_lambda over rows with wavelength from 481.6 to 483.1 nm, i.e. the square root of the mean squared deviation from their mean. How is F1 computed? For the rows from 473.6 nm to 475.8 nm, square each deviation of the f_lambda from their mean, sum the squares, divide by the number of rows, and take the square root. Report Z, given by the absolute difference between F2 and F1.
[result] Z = 2.9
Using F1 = 10.2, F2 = 7.2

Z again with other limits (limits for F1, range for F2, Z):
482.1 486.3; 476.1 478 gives 9.6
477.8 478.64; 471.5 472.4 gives 2.6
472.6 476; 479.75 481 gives 2.0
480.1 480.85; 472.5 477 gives 2.8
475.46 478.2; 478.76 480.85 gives 0.2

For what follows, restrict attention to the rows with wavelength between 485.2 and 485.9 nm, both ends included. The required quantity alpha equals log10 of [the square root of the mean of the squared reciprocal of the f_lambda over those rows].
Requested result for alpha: -2.07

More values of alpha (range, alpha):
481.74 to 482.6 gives -2.17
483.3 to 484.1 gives -2.15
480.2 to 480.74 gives -2.18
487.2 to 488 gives -2.12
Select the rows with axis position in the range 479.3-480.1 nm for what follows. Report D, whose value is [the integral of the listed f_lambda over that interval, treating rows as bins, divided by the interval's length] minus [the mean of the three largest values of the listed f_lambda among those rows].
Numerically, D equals -8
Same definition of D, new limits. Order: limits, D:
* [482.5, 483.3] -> -6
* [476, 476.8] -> -9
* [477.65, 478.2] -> -3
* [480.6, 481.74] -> -13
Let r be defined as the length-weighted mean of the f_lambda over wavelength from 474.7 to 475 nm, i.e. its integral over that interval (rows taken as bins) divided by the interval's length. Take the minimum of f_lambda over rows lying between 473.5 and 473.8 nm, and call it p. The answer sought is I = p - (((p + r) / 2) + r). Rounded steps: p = 134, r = 156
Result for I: -167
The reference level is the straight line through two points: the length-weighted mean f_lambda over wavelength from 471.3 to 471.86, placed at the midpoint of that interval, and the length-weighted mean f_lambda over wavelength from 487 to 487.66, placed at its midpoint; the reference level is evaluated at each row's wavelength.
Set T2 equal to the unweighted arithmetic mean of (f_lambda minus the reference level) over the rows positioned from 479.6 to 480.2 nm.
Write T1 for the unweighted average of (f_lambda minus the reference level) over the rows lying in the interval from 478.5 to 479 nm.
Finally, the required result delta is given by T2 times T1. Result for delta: 158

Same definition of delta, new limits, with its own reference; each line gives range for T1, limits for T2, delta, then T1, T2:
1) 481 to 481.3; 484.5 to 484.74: 54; 9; 6.1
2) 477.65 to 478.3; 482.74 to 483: 11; 3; 3.7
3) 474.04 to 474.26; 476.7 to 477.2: 10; -1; -8.6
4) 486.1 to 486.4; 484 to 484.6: -138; -30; 4.7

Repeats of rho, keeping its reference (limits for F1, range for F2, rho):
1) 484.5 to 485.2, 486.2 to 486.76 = -4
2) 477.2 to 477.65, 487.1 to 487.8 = 5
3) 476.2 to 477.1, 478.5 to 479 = 30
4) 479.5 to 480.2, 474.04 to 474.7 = 15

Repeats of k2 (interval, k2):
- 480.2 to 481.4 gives 3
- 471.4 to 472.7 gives 2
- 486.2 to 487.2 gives 2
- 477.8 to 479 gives 2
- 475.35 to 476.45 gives 2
